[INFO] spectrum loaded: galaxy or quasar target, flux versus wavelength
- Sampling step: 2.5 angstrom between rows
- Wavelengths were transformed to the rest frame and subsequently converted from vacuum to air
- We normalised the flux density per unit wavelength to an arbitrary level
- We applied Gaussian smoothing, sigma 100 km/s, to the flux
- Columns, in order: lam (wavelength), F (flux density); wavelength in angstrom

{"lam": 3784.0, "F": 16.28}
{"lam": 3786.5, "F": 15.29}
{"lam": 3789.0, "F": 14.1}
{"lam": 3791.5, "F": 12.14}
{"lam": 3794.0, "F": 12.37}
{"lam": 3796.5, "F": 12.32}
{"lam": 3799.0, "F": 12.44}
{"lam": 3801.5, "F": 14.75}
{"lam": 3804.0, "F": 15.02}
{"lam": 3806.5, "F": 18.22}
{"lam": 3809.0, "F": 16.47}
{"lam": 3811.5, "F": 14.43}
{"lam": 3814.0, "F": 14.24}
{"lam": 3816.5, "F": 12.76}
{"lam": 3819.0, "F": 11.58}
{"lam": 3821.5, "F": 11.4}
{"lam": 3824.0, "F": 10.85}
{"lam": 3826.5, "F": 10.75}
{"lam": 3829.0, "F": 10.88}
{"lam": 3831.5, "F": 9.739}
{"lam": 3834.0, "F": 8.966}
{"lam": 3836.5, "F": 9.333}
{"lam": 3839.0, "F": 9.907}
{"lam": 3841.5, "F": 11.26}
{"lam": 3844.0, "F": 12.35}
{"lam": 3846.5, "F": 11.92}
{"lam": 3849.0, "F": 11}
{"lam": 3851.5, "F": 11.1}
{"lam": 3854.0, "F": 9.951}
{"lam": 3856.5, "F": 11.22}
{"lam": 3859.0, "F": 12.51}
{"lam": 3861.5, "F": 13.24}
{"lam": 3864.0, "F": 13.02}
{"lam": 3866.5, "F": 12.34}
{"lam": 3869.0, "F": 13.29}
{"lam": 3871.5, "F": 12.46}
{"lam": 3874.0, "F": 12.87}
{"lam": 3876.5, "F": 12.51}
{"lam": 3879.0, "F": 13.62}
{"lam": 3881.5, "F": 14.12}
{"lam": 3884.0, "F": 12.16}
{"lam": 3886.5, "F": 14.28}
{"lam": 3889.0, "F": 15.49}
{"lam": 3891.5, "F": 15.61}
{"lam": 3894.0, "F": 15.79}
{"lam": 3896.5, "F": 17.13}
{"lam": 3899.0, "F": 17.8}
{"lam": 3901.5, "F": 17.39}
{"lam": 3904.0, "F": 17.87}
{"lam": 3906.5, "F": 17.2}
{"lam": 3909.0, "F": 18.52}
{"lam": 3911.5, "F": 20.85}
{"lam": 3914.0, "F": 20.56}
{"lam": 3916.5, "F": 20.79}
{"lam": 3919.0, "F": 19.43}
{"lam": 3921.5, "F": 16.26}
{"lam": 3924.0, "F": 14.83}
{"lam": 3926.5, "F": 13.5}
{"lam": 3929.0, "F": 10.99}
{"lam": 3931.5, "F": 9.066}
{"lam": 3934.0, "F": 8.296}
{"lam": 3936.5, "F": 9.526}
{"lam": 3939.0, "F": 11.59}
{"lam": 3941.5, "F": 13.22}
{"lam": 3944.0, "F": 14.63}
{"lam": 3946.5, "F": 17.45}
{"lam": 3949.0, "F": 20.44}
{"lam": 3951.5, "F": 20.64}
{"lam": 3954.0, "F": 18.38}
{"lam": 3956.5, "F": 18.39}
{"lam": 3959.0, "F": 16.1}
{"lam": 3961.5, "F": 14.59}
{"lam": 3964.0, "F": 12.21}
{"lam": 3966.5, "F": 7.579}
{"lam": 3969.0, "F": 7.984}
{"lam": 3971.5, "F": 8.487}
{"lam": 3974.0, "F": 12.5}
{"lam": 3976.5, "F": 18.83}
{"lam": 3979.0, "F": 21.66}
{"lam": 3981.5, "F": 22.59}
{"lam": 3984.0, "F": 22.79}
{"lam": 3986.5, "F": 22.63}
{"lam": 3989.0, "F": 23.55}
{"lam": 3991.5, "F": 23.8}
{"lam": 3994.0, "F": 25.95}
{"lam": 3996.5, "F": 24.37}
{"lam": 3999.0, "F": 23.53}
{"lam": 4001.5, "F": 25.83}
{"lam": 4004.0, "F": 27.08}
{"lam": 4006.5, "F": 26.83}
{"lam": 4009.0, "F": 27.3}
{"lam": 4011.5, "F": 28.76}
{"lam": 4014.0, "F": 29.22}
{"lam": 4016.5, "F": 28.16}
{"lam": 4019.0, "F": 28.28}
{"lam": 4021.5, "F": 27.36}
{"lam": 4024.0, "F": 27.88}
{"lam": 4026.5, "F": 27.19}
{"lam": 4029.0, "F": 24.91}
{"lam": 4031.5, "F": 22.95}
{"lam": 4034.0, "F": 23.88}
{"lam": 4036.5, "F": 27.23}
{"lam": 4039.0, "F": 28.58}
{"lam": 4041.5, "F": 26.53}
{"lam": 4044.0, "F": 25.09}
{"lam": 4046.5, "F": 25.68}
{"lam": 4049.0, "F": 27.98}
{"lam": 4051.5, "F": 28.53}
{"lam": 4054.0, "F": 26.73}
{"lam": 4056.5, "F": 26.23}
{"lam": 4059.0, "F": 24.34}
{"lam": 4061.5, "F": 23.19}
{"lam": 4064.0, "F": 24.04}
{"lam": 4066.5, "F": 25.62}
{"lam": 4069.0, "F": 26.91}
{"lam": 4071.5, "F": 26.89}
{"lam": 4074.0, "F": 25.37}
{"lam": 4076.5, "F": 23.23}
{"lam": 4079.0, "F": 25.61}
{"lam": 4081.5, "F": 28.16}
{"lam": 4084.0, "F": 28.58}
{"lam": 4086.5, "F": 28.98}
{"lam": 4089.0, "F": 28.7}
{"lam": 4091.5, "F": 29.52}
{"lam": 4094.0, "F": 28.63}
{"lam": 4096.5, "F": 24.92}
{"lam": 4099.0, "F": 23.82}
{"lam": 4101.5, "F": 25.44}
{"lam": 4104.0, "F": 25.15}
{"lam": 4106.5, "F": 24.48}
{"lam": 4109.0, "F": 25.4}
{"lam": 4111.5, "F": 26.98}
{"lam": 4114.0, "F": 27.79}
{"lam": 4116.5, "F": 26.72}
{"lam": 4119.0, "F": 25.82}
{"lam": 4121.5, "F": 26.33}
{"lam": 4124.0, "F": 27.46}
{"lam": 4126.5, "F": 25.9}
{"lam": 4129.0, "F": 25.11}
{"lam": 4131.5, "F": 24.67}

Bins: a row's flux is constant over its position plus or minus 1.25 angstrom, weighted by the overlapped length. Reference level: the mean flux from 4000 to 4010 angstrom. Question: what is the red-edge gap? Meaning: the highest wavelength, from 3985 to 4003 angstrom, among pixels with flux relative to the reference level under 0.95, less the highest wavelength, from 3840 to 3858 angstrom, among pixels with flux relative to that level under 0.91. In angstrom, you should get 142.5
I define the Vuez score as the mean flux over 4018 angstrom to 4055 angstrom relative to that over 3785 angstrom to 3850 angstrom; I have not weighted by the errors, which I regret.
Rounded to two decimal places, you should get 2.13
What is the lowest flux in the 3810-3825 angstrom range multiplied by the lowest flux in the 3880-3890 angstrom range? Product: 132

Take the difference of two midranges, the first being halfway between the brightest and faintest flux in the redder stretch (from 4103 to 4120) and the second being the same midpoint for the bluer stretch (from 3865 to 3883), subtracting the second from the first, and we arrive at 13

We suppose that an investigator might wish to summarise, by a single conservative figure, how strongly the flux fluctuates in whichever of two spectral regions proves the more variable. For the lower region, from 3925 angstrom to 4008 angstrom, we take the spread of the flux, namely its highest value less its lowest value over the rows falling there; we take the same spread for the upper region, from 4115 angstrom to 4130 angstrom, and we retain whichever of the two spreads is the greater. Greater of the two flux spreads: 19.5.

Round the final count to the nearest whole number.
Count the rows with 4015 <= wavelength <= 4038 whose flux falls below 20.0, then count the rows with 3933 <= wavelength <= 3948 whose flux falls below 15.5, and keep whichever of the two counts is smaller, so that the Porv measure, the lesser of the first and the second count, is 0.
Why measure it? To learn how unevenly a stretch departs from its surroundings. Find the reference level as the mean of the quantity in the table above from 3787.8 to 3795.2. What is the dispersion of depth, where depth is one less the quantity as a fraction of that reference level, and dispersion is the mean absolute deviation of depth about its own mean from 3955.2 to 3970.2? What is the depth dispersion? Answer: 0.28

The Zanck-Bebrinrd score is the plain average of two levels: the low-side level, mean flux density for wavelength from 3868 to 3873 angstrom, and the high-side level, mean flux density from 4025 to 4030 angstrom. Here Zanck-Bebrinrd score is 19.5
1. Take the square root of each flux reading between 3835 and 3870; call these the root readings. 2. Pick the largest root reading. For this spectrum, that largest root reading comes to 3.6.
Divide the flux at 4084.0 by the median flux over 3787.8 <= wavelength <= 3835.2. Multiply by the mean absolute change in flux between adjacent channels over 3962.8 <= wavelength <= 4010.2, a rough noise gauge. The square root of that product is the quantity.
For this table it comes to 2.0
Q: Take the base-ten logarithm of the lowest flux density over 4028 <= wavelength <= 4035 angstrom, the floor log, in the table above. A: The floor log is 1.4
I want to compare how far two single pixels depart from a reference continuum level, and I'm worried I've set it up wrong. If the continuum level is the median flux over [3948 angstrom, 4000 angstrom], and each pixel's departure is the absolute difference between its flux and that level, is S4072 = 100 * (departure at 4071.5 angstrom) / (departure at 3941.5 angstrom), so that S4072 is 89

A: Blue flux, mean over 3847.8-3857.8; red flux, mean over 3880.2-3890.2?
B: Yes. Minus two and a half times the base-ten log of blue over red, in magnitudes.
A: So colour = 0.28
